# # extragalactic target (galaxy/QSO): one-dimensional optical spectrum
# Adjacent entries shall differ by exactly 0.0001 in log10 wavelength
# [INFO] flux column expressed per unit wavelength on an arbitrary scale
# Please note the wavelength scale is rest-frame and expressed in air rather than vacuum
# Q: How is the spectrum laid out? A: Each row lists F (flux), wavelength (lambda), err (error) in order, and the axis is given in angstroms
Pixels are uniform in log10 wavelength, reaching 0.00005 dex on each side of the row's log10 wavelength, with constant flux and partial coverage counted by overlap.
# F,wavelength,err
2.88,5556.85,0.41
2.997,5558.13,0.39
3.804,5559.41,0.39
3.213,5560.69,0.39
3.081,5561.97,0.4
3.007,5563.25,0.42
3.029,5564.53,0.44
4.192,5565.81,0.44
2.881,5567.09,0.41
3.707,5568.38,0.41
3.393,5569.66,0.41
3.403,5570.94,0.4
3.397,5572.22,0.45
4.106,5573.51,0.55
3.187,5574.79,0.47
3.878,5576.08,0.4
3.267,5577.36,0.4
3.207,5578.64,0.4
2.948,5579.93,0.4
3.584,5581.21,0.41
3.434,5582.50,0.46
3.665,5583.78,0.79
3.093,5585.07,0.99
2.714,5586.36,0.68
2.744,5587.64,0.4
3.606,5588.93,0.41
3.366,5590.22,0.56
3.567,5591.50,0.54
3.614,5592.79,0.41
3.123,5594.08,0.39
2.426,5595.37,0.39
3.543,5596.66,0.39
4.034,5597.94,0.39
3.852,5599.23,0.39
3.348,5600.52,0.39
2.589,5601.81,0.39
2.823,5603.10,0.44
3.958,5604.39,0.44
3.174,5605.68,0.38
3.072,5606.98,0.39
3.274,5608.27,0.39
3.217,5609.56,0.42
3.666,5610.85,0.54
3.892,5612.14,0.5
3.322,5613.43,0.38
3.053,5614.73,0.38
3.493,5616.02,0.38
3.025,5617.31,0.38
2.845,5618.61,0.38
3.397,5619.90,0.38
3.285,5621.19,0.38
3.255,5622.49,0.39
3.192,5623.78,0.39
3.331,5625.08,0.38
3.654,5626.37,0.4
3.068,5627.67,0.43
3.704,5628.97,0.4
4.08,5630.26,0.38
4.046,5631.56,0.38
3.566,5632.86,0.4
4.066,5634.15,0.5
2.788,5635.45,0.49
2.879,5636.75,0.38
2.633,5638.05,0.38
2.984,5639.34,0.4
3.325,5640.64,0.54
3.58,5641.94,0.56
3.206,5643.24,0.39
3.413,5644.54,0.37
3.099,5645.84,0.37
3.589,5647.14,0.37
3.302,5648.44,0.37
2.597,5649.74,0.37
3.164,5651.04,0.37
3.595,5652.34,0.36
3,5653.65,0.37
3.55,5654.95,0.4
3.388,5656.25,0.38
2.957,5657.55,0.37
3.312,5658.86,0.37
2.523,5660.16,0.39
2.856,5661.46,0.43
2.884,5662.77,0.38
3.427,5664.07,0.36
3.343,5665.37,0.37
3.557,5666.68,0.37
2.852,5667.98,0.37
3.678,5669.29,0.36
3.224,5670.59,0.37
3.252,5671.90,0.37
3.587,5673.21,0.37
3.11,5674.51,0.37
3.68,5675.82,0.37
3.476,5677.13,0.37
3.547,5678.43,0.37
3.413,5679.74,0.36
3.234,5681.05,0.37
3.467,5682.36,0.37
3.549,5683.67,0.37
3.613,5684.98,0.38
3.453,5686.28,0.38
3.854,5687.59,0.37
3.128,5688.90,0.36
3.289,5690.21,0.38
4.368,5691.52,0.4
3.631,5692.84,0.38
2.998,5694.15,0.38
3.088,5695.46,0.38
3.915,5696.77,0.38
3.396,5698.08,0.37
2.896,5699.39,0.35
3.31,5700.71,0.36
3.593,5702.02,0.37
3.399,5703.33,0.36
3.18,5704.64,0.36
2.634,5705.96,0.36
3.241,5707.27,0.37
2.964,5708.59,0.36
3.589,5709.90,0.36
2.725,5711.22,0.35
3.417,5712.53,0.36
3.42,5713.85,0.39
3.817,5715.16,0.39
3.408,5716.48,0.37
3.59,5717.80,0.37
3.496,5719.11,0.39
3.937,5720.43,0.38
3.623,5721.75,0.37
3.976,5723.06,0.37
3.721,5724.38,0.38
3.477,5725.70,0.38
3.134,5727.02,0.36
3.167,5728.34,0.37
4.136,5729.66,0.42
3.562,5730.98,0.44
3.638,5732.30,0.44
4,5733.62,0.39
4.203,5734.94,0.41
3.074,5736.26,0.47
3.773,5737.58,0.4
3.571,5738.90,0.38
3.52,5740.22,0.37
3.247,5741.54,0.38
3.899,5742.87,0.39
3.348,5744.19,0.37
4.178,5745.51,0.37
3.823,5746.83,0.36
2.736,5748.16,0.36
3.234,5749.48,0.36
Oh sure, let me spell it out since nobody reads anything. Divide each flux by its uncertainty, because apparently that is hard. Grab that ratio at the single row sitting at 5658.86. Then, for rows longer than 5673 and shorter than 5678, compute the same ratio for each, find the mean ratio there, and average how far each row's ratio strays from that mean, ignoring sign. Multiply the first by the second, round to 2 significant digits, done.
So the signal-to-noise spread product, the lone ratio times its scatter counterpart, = 4.3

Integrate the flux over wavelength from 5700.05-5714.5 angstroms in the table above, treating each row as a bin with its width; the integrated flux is 47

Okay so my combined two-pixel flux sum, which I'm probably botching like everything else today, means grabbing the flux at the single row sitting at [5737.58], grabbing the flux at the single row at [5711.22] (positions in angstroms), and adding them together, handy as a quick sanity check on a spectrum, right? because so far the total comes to 6.50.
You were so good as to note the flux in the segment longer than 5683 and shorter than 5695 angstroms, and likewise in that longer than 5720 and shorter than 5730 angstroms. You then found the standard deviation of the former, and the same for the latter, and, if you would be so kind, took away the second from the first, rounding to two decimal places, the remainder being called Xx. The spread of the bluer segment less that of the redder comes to 0.04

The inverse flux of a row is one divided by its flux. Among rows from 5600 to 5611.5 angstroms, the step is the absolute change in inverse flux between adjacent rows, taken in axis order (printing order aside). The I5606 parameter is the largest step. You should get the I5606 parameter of 0.10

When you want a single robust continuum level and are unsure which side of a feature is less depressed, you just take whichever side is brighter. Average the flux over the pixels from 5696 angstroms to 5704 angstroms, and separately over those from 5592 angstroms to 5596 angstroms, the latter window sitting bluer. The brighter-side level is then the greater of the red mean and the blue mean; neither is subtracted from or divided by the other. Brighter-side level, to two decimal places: 3.42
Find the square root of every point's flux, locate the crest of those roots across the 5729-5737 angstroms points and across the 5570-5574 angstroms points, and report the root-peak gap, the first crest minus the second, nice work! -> 0.02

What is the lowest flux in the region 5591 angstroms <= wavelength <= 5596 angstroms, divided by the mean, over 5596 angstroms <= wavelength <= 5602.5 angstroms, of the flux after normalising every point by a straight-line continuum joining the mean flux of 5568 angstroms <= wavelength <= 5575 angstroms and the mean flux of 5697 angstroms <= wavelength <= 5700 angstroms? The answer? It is 2.4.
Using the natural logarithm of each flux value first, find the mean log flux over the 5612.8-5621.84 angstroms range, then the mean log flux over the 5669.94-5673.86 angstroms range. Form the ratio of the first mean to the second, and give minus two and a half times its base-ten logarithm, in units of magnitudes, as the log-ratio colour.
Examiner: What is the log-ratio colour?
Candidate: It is 0.043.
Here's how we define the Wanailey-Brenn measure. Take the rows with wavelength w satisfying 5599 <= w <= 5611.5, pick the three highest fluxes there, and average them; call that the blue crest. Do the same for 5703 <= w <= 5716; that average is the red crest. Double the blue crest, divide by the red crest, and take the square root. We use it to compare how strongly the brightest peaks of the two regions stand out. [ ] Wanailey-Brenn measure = 1.46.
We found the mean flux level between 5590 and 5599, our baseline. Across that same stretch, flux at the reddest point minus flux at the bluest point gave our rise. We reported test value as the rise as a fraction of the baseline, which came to 0.20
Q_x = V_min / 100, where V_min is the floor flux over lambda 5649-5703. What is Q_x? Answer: 0.025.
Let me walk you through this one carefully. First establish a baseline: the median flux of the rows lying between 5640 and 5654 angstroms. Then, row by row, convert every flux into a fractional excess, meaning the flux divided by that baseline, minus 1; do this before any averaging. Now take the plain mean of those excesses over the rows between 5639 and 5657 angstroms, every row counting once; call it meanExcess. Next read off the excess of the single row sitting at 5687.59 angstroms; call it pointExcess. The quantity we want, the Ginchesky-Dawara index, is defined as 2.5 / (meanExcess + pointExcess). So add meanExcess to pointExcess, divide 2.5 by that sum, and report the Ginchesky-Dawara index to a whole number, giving 16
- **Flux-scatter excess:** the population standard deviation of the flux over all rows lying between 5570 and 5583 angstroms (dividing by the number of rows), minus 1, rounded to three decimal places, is -0.676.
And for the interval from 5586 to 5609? -0.538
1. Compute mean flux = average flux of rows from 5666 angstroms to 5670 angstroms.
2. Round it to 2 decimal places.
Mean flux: 3.36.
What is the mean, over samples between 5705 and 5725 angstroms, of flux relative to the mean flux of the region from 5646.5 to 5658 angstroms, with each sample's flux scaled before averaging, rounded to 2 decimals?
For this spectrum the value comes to 1.06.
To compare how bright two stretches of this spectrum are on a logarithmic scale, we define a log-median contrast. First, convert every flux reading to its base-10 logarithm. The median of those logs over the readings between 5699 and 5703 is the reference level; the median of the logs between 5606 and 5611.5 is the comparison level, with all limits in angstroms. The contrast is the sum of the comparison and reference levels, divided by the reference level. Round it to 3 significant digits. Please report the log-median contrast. 1.98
